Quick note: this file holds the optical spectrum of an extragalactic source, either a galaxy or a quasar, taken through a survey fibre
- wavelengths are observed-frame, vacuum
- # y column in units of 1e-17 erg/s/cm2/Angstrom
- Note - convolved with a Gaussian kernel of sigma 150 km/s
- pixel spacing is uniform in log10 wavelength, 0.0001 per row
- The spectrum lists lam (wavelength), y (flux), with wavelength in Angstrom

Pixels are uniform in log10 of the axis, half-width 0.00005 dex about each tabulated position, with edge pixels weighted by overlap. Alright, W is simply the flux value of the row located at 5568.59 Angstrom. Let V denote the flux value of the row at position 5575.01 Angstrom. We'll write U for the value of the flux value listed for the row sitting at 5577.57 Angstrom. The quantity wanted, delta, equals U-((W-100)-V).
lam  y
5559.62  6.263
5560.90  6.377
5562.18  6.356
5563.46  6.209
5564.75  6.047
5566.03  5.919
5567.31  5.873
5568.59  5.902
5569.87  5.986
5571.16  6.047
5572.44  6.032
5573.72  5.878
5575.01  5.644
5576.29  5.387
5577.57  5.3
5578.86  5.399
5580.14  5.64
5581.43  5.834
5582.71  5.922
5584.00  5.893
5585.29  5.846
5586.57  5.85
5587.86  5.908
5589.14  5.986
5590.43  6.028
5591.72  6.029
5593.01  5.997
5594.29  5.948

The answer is 105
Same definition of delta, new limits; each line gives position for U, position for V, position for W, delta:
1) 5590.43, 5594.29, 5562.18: 106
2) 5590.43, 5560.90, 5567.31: 107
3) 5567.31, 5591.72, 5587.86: 106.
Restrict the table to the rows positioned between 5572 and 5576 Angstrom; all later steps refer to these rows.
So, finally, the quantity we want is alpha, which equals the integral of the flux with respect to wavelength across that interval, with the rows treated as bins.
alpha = 23.2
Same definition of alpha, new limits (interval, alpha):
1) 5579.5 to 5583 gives 20.3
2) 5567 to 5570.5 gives 20.8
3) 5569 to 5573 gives 24.0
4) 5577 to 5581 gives 21.8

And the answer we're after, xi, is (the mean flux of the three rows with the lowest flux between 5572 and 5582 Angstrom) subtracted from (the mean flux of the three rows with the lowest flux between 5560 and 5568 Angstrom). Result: 0.58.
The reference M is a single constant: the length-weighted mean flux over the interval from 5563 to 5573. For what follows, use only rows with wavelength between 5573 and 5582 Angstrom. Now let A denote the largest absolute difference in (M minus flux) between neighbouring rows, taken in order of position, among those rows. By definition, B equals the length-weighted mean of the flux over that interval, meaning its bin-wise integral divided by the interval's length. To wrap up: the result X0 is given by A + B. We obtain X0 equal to 5.84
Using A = 0.257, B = 5.58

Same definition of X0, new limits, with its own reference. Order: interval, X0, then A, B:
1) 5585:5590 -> 5.99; 0.078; 5.91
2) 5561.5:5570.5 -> 6.21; 0.162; 6.04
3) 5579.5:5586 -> 6.02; 0.194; 5.83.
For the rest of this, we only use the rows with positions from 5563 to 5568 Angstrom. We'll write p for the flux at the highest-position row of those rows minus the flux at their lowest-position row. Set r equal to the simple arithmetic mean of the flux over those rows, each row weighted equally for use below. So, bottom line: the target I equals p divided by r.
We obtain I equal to -0.06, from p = -0.34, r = 6.01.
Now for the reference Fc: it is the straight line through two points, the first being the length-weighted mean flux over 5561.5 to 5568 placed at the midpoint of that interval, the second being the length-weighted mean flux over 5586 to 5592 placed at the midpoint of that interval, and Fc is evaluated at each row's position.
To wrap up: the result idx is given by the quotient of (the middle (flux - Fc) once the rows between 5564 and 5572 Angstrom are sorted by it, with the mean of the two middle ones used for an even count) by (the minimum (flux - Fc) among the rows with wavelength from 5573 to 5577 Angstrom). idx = 0.2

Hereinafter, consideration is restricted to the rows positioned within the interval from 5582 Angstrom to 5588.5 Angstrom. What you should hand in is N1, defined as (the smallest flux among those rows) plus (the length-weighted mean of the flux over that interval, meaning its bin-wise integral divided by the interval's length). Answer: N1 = 11.7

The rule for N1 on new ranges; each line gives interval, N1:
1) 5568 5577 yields 11.2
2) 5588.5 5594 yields 12.0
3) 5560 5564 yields 12.5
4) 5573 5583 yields 10.9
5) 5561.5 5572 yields 11.9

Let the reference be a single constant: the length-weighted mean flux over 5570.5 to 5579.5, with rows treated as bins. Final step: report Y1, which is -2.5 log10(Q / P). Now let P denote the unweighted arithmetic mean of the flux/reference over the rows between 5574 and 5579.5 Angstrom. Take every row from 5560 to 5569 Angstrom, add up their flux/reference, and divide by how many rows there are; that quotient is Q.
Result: -0.13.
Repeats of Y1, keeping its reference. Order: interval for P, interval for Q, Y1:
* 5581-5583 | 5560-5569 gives -0.04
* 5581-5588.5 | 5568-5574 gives -0.02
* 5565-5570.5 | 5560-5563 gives -0.08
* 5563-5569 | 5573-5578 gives 0.08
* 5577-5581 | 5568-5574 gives -0.10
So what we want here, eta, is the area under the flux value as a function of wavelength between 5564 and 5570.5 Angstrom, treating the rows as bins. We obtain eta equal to 38.66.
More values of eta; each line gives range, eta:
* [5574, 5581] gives 38.52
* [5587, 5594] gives 41.90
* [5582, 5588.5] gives 38.26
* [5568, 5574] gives 35.86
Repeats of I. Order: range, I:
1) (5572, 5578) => -0.13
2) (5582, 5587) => -0.01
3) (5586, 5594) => 0.02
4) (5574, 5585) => 0.04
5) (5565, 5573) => 0.02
